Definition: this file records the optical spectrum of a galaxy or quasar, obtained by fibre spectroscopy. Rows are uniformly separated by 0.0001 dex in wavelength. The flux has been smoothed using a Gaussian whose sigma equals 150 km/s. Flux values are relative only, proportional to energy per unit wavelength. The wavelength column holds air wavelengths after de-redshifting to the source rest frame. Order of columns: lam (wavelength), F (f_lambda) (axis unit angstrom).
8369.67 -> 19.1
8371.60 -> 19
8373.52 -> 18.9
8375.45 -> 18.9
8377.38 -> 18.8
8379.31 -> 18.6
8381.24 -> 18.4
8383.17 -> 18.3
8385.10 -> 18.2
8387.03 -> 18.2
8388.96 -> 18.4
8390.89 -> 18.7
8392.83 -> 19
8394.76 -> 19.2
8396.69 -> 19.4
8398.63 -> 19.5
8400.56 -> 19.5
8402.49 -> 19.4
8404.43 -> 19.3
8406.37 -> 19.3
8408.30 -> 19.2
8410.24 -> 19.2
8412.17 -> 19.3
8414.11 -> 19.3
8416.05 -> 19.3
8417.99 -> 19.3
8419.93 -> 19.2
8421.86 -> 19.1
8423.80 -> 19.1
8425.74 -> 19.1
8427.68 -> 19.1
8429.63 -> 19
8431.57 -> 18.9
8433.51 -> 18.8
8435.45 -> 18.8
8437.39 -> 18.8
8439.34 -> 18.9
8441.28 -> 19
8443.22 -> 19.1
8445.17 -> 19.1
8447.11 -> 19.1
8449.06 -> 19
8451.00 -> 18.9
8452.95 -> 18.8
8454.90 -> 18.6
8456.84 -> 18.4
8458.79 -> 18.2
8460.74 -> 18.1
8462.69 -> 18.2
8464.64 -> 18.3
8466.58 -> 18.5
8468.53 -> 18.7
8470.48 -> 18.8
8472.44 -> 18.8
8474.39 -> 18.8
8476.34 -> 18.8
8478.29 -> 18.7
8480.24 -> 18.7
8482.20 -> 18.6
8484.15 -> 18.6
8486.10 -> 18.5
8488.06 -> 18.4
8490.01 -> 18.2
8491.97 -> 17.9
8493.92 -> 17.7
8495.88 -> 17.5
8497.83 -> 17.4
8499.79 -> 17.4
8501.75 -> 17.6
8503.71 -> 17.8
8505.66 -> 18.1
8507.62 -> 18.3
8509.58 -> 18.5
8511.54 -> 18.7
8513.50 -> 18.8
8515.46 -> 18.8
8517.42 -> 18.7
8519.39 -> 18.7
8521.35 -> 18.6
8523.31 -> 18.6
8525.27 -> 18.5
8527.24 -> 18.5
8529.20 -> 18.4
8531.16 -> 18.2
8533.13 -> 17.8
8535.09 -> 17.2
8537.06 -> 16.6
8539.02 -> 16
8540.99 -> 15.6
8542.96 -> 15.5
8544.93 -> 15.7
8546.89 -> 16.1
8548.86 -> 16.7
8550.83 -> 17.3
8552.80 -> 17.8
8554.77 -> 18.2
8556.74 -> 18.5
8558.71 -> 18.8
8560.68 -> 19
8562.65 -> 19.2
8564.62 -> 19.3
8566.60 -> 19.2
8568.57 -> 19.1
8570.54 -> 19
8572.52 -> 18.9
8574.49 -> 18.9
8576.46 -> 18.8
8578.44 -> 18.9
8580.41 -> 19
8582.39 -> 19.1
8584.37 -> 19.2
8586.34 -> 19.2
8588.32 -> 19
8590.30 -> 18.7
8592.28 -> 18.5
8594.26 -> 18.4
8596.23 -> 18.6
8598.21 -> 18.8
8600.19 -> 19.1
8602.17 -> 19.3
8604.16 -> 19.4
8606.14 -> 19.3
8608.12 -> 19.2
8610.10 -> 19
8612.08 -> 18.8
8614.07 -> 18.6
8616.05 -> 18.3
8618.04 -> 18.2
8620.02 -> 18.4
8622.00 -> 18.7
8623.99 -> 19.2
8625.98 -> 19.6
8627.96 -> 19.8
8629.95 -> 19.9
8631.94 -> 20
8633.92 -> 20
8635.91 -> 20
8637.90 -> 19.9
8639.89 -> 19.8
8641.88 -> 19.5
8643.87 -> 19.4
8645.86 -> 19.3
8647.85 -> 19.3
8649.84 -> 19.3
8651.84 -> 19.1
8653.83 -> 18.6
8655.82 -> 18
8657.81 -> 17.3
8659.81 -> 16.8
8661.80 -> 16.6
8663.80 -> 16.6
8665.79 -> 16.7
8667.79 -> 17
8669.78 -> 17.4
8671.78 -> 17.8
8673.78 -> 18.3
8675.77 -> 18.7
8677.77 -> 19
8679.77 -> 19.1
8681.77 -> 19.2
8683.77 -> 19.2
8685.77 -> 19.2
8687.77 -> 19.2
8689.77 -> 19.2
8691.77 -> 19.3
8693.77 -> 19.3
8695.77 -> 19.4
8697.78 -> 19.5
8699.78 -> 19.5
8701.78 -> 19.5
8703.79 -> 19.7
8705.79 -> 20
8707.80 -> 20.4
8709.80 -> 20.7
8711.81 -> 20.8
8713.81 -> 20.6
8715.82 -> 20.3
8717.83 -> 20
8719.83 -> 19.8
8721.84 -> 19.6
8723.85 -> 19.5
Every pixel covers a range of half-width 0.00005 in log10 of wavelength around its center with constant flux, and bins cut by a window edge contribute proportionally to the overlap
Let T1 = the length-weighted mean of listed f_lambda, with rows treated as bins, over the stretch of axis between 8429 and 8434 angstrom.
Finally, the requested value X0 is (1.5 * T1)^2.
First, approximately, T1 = 18.9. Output 805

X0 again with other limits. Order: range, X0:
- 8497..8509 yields 712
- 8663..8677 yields 693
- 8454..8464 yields 753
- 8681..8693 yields 831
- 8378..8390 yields 759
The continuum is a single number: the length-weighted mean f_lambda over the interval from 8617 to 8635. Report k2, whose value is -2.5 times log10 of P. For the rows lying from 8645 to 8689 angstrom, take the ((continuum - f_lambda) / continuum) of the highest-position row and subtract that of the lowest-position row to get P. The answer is 5.7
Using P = 0.005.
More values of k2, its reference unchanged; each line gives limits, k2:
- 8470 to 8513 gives 5.7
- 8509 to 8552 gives 3.0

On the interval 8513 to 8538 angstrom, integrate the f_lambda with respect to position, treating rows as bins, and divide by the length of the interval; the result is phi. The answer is 18.3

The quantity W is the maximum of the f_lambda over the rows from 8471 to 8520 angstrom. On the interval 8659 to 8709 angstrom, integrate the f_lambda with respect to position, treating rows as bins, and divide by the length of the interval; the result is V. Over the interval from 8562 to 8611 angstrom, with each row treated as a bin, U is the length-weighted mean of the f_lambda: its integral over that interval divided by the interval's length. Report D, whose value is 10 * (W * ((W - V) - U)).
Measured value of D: -3550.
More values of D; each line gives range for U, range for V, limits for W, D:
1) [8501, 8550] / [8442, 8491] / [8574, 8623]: -3281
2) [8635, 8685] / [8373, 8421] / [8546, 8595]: -3506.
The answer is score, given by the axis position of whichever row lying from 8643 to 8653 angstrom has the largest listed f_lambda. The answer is 8643.87 angstrom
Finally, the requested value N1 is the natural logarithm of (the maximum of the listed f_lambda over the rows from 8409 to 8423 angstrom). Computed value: 2.96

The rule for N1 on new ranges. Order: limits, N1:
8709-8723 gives 3.03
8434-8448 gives 2.95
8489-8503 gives 2.90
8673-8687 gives 2.95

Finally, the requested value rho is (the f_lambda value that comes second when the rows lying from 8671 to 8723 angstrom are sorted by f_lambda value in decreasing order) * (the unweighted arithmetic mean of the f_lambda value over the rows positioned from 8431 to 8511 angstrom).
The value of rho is 382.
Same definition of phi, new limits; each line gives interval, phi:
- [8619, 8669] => 18.7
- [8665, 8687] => 18.3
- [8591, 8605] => 18.9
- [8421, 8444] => 19.0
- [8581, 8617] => 18.9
